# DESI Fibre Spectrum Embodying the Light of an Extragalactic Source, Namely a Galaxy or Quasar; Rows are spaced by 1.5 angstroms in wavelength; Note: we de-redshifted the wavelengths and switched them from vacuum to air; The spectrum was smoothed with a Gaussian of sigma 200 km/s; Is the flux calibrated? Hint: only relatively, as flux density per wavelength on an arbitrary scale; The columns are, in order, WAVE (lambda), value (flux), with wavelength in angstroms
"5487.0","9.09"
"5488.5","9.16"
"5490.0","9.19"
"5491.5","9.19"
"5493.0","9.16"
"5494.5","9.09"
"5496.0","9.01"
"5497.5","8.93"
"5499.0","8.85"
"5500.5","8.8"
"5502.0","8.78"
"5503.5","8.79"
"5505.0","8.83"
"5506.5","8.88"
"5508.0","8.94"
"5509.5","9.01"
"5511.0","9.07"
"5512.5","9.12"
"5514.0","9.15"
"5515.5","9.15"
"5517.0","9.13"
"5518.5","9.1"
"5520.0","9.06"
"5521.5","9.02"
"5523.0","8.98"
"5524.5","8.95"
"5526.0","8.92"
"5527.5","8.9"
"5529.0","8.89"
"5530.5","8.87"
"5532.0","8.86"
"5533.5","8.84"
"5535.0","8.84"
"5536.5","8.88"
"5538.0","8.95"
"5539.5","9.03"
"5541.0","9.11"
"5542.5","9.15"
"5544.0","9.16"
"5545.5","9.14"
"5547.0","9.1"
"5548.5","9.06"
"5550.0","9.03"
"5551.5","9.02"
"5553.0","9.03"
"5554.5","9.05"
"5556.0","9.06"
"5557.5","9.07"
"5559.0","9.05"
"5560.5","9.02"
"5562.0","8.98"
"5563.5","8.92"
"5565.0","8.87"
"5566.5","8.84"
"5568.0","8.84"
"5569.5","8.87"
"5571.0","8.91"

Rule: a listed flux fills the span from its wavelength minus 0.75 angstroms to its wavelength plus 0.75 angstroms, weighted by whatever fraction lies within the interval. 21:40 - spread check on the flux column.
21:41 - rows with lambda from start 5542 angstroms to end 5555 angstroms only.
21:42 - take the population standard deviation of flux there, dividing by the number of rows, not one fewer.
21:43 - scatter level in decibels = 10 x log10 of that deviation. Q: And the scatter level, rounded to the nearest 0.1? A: -12.8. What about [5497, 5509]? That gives -12.4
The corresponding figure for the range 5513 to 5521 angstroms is -14.6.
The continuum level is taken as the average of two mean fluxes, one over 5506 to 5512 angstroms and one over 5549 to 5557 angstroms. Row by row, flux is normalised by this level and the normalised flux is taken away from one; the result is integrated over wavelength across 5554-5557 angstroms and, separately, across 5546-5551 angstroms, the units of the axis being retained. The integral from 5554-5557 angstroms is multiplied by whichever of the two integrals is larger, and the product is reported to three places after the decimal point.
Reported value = 0.000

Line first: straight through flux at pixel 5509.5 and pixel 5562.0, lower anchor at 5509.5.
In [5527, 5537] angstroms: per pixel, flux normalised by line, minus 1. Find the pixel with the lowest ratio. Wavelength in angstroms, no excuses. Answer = 5533.5 angstroms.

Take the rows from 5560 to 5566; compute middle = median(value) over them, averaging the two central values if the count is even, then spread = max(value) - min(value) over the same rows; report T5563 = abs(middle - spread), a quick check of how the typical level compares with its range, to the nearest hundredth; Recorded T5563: 8.80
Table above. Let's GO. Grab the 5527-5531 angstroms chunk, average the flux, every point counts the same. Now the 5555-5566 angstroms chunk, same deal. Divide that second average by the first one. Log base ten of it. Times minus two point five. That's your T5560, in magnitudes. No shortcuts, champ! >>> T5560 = -0.013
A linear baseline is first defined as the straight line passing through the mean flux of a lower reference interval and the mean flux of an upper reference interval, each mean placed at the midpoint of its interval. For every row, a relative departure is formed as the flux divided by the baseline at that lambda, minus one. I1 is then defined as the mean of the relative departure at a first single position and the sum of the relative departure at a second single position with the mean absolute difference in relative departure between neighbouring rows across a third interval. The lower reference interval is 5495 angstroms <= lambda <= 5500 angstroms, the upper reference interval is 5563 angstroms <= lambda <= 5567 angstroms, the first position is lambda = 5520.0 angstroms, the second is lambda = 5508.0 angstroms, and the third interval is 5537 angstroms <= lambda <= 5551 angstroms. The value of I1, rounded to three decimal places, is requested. 0.012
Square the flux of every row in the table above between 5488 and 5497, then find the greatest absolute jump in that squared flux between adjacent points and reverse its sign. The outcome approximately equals -1.4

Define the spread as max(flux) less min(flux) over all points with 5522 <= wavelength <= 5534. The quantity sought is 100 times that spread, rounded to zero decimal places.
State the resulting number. 14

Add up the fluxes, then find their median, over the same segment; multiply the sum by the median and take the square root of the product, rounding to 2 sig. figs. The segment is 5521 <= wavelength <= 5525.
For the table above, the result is 16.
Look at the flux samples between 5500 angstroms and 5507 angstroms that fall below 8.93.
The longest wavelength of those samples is 5506.5 angstroms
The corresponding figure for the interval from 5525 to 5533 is 5532.0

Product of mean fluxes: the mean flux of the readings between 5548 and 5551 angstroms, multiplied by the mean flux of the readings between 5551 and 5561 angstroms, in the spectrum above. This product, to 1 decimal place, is 81.8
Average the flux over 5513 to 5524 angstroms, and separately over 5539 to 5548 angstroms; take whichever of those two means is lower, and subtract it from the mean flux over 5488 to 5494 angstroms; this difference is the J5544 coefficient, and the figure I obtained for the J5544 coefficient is 0.09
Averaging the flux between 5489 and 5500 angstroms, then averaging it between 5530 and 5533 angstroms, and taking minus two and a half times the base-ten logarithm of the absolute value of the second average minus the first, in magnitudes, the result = 1.8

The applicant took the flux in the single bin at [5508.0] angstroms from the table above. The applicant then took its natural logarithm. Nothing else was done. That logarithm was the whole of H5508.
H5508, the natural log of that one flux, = 2.191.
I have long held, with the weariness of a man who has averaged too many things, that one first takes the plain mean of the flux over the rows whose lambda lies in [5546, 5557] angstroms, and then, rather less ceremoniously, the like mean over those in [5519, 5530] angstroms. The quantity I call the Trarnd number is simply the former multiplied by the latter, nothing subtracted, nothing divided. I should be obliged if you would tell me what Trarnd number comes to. 81.1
